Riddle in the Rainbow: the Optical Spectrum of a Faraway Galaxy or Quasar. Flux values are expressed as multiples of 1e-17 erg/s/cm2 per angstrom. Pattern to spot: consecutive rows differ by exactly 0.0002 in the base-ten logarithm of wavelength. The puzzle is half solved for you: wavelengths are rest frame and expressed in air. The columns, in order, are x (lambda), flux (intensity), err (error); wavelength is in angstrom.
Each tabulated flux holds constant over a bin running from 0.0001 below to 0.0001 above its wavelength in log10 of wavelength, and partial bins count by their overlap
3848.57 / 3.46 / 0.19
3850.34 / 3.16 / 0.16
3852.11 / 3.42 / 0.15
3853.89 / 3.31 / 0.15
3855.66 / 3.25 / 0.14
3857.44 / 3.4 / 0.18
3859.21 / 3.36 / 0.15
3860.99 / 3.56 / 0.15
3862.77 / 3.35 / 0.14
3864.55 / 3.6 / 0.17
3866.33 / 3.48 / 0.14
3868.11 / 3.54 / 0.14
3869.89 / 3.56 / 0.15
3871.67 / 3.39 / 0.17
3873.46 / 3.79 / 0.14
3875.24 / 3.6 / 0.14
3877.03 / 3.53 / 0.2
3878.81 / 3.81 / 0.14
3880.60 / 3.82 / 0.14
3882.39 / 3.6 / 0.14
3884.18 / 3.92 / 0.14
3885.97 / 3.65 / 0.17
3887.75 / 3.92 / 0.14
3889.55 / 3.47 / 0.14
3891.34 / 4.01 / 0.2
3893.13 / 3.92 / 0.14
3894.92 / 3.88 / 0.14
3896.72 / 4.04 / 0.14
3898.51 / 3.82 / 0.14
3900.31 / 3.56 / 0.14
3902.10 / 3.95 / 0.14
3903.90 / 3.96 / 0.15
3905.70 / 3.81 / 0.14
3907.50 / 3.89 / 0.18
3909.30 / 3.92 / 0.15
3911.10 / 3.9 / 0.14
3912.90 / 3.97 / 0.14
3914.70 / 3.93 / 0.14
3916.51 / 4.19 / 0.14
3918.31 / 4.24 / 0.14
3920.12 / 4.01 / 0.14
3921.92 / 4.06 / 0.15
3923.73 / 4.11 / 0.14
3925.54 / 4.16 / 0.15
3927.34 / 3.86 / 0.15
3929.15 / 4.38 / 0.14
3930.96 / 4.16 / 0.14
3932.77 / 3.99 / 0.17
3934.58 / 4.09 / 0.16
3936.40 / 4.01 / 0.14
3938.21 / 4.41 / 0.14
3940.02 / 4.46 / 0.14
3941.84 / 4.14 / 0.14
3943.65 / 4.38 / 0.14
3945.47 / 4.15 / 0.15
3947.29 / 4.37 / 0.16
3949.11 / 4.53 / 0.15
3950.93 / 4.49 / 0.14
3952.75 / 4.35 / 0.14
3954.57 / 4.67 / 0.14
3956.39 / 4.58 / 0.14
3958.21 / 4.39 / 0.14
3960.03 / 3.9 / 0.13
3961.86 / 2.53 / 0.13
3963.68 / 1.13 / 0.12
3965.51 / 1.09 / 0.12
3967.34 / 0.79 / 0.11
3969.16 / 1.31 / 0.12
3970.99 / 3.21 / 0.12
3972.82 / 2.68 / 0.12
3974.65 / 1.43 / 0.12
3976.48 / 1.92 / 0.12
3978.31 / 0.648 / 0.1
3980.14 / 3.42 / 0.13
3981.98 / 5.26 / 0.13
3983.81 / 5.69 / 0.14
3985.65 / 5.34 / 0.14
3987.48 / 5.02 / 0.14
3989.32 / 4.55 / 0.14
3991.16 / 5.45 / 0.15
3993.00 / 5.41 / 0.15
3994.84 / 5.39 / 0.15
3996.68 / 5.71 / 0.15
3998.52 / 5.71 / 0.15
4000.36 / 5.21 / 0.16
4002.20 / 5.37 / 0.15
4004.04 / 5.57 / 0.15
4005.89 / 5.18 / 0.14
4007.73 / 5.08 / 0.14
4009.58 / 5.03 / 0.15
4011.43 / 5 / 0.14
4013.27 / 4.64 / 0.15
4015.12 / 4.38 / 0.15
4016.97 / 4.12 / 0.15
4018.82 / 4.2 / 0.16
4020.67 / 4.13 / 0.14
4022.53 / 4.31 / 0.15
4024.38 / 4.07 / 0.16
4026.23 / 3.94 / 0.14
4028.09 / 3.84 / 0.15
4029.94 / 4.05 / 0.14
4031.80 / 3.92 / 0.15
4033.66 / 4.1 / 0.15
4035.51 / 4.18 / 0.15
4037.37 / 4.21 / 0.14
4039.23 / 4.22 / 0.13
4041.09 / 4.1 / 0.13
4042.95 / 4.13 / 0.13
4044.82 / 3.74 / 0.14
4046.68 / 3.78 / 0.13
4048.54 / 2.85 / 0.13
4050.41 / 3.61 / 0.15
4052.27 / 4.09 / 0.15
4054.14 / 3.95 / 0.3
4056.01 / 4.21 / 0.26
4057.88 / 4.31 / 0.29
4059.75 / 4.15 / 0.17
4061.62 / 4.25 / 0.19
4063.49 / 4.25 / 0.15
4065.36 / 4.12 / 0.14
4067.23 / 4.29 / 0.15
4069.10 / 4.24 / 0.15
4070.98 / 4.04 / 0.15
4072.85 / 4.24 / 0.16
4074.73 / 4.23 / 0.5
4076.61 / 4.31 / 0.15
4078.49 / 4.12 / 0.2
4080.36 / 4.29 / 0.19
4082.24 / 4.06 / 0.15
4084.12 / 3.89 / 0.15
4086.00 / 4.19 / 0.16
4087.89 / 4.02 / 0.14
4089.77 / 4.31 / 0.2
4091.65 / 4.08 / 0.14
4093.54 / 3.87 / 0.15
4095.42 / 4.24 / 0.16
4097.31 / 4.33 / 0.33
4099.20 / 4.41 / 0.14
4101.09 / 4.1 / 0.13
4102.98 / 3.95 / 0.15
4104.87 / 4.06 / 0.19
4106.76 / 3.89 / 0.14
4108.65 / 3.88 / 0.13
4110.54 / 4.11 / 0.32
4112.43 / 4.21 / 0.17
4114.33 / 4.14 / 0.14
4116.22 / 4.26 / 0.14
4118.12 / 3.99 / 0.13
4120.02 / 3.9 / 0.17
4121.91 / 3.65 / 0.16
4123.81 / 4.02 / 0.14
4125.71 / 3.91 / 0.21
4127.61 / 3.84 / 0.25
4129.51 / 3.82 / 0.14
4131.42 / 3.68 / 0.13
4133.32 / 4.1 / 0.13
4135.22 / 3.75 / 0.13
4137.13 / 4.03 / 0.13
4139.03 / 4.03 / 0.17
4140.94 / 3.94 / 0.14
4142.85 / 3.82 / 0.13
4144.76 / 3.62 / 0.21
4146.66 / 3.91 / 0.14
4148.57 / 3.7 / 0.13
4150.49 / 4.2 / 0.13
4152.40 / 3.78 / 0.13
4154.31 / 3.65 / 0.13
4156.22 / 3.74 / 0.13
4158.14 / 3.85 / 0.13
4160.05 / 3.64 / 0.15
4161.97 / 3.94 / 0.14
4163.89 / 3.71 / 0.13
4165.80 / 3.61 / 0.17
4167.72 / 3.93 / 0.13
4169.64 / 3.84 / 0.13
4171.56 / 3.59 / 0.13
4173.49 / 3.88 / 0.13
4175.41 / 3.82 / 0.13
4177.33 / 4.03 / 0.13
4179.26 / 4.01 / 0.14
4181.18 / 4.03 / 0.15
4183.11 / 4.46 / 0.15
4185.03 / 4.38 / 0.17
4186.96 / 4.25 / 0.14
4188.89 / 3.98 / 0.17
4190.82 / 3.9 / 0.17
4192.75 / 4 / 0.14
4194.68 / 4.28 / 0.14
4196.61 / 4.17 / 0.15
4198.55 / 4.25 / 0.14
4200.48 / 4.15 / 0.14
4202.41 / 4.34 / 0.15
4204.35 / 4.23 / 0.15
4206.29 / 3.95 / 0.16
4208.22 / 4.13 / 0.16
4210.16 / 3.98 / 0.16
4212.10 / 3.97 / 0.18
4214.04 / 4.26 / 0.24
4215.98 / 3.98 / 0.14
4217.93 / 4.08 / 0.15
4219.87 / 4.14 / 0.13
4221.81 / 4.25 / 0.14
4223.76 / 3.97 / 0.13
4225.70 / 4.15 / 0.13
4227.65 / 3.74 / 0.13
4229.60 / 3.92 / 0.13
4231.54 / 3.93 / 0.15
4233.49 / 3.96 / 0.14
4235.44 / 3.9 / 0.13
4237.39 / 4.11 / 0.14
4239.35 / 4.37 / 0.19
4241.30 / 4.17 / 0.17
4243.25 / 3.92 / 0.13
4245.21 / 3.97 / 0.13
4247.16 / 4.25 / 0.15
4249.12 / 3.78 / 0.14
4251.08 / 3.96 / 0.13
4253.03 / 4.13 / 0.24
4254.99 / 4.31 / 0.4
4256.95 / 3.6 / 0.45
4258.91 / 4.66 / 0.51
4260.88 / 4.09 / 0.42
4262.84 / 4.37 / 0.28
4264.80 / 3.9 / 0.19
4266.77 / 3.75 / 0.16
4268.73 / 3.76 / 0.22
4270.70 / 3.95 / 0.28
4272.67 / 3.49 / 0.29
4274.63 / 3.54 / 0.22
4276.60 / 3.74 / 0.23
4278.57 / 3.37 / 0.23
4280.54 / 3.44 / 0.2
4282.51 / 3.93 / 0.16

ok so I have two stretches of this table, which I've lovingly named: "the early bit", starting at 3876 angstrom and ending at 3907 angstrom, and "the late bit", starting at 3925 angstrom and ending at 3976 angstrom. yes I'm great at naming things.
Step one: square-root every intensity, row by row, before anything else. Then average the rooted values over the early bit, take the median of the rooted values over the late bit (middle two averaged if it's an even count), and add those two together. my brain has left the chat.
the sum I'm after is 3.99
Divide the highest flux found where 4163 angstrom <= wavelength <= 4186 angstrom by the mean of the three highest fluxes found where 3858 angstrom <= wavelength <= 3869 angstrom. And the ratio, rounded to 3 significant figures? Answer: 1.25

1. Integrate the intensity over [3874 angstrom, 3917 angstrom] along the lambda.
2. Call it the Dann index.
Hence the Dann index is 165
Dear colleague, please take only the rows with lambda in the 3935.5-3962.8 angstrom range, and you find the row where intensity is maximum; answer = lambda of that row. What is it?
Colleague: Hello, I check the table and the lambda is 3954.57 angstrom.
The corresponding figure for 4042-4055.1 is 4042.95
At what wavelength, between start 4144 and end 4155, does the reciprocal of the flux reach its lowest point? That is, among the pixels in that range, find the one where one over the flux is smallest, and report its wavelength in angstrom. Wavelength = 4150.49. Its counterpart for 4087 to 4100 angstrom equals 4099.20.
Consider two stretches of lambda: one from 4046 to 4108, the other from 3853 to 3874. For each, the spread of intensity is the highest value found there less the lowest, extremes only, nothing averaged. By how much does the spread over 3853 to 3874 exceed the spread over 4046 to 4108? -1.0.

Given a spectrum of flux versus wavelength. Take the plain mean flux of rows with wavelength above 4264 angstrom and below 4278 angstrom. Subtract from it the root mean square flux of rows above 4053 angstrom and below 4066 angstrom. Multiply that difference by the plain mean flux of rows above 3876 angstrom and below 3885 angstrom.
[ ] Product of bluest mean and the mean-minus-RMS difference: -1.7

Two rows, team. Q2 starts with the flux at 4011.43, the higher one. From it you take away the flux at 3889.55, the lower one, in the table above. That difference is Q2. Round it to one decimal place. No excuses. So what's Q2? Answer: 1.5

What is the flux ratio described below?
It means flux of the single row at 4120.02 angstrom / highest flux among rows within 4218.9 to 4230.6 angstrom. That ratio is 0.92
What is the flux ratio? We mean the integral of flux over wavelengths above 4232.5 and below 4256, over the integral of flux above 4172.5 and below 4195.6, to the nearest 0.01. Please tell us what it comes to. 1.01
